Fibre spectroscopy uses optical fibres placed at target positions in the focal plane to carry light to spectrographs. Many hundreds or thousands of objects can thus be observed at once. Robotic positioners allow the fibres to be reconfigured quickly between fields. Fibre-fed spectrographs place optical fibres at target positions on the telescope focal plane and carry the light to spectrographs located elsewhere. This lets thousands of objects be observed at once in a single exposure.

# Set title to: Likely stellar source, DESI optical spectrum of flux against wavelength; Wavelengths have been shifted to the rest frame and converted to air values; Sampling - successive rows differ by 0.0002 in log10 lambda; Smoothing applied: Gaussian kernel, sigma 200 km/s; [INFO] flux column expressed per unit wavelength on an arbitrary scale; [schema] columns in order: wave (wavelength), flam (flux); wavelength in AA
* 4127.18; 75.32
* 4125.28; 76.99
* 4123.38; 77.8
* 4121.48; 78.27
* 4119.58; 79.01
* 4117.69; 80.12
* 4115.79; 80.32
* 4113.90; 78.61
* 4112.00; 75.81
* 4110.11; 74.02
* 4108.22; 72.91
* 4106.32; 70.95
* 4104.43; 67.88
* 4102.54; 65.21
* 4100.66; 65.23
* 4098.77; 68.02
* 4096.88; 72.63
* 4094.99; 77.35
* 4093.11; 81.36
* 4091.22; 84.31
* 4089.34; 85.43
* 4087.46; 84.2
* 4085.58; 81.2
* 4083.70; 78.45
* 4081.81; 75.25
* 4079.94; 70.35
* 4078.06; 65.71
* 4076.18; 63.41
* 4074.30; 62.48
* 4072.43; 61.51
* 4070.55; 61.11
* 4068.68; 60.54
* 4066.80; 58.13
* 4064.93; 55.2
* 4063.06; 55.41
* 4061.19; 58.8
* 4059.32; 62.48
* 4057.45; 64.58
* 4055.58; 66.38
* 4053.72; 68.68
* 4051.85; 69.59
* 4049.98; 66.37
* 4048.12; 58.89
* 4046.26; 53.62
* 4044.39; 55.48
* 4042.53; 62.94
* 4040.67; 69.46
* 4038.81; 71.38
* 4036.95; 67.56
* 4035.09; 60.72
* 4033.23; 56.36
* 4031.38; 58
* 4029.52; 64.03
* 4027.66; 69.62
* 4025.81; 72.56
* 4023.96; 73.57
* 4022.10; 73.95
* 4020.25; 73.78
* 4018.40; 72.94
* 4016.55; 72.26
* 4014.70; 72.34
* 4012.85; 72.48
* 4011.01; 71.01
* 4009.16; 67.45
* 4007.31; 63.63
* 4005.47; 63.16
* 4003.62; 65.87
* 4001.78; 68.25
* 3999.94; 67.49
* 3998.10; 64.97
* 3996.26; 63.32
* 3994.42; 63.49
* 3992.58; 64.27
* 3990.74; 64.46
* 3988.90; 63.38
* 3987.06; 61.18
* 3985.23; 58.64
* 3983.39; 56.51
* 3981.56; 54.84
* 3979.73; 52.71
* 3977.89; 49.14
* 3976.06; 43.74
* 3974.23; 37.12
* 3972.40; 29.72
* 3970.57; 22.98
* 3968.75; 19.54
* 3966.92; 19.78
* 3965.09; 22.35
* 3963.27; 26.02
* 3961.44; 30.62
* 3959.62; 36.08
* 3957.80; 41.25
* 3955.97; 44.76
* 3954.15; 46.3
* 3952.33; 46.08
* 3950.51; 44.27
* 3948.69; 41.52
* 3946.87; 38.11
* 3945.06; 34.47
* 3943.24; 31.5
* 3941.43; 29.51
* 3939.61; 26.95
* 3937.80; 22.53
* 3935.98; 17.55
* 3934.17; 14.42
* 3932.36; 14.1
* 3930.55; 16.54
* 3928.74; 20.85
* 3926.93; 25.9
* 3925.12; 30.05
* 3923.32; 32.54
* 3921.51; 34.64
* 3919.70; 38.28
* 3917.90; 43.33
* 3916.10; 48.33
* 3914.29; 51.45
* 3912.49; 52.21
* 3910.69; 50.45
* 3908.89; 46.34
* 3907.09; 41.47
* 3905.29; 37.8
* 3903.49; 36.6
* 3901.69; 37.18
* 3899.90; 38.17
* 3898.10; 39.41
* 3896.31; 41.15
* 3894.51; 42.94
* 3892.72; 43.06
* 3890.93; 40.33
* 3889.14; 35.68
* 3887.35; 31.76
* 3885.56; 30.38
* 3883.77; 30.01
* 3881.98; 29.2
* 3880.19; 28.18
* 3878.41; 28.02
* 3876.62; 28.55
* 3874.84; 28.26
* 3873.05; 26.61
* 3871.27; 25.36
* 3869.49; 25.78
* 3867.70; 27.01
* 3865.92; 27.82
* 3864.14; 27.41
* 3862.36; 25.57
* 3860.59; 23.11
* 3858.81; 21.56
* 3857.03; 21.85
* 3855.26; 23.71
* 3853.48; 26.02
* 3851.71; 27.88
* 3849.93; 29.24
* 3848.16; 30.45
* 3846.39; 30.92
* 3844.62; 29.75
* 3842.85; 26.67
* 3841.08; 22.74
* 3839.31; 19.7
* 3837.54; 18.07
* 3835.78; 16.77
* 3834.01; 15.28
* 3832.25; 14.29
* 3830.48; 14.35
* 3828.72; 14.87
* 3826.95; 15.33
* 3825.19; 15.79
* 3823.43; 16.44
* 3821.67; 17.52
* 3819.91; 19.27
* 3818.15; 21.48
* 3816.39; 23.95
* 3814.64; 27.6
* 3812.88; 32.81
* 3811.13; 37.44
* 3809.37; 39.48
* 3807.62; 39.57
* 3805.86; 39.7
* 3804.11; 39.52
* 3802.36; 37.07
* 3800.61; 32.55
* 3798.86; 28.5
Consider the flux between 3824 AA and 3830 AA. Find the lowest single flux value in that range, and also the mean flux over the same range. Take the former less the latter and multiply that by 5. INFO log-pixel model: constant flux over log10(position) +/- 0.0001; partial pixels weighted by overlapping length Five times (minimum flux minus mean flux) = -2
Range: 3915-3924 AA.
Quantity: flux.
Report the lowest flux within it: 32.54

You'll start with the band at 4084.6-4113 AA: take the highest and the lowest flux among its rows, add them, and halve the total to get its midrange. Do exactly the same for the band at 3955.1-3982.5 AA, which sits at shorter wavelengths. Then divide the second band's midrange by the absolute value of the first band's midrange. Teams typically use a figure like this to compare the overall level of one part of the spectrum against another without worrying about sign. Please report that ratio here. 0.49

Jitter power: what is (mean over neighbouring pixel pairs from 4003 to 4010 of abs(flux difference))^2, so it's 5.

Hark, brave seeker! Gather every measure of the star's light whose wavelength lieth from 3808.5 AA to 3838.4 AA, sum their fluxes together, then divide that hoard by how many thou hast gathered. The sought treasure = 21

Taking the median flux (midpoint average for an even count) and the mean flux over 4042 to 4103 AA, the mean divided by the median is 1.03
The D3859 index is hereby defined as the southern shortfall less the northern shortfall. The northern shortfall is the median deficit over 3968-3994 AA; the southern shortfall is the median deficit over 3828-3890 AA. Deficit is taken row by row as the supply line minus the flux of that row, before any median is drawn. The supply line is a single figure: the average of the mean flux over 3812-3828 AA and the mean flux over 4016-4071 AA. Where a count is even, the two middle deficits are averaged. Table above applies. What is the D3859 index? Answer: 27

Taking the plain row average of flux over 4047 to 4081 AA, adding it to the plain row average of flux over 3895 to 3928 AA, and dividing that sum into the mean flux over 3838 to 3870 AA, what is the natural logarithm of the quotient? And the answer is -1.38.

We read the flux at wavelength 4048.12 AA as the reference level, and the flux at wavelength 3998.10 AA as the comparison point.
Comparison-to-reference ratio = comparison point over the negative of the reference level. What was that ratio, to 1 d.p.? -1.1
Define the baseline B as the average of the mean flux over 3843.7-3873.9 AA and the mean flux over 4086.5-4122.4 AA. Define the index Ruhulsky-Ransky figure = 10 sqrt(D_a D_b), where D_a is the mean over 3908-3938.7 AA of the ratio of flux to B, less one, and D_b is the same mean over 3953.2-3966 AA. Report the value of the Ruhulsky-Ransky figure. 3.3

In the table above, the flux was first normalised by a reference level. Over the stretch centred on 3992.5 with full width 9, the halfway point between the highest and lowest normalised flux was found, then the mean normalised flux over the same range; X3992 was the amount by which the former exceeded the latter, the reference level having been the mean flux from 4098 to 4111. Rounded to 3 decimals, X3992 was 0.002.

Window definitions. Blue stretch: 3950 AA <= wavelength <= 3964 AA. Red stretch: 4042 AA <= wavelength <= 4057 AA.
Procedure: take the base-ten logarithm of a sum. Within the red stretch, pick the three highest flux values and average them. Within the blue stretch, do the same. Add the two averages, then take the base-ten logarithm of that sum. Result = 2.06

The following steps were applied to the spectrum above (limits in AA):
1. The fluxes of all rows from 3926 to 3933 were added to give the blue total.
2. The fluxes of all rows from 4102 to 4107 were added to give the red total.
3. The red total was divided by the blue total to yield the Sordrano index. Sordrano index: 2.64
